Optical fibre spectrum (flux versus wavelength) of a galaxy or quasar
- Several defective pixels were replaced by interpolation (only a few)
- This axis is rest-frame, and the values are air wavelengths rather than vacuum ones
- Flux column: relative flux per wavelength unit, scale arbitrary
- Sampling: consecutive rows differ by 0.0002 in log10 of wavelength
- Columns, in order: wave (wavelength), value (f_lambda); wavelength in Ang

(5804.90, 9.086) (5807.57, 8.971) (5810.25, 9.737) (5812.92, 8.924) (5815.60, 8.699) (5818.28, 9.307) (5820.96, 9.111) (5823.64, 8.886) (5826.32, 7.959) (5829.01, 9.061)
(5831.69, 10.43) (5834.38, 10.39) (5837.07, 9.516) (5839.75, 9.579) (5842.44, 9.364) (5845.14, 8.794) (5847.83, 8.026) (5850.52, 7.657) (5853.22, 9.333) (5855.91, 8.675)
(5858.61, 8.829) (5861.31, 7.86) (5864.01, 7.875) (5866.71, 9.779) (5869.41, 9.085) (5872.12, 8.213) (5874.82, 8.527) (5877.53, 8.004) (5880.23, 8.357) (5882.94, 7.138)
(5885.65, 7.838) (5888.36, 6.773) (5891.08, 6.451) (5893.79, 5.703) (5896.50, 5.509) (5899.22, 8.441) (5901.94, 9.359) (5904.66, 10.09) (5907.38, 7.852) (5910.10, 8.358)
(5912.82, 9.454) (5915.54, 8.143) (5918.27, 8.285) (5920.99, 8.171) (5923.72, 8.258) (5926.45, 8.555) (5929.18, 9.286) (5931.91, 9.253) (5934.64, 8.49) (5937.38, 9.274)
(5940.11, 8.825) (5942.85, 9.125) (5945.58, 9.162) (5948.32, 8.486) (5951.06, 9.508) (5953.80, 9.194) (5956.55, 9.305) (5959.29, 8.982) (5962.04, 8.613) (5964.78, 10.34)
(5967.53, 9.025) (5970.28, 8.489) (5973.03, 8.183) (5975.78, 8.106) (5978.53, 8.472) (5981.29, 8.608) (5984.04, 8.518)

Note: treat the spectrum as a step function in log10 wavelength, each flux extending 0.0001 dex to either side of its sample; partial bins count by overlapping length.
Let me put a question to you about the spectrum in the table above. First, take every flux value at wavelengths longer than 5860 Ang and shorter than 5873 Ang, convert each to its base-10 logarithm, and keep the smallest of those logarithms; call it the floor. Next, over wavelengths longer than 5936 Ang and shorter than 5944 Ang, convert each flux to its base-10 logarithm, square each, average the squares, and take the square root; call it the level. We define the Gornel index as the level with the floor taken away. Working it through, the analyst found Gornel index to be 0.062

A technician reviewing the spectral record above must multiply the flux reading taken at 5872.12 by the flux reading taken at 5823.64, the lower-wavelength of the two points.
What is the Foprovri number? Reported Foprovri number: 73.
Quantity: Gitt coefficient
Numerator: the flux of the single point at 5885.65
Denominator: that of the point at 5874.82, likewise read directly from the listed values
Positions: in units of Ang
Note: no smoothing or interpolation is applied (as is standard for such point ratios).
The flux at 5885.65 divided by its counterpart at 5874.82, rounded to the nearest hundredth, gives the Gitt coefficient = 0.92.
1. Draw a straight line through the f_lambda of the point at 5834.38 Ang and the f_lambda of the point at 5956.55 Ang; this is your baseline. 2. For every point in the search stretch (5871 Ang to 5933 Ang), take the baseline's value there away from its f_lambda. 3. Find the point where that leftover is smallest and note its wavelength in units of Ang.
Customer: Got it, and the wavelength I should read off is 5896.50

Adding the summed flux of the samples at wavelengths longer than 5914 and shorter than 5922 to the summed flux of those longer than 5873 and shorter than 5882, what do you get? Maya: 49.5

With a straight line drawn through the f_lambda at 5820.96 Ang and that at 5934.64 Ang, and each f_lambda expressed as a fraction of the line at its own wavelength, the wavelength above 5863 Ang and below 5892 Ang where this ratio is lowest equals 5891.08 Ang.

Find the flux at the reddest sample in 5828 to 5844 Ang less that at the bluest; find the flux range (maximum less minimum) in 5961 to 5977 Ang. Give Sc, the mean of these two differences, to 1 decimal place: 1.3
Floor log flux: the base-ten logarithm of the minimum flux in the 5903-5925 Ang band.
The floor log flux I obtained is 0.89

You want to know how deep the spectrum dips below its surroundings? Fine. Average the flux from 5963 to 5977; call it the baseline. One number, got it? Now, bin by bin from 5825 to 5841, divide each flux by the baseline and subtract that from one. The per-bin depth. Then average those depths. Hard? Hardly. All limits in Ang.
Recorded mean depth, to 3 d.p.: -0.075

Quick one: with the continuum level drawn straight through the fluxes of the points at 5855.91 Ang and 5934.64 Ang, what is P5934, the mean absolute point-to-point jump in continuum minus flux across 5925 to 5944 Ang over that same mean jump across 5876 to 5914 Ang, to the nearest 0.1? 0.5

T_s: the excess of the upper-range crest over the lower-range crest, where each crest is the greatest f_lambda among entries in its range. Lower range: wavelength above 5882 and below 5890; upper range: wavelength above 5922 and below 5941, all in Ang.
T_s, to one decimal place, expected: 1.4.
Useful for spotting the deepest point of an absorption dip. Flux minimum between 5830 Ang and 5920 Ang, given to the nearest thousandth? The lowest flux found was 5.509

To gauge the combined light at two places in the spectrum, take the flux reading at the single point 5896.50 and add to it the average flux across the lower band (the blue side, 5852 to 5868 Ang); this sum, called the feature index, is 14.2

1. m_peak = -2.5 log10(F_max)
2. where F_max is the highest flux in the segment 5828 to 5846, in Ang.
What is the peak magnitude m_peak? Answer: -2.55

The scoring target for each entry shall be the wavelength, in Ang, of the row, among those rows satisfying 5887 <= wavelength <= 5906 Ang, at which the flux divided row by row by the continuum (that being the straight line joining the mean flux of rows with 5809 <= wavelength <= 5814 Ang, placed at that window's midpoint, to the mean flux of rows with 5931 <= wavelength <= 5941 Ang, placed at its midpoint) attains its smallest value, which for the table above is 5896.50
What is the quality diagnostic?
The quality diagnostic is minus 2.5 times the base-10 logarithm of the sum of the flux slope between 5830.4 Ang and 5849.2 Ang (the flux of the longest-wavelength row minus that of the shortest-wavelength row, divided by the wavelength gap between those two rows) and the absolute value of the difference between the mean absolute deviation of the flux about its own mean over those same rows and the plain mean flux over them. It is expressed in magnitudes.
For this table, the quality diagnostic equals -2.35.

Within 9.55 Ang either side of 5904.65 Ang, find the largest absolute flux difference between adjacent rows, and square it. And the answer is 8.6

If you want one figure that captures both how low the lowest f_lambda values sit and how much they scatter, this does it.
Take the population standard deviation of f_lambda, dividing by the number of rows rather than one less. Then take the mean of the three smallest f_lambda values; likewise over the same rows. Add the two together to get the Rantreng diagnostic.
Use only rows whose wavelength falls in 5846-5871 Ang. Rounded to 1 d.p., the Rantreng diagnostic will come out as 8.5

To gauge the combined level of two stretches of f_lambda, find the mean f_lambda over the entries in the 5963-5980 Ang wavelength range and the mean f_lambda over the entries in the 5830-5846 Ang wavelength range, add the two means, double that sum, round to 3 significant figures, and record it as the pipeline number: 36.9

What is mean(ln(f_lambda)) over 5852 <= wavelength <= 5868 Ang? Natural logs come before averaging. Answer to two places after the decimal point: 2.16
